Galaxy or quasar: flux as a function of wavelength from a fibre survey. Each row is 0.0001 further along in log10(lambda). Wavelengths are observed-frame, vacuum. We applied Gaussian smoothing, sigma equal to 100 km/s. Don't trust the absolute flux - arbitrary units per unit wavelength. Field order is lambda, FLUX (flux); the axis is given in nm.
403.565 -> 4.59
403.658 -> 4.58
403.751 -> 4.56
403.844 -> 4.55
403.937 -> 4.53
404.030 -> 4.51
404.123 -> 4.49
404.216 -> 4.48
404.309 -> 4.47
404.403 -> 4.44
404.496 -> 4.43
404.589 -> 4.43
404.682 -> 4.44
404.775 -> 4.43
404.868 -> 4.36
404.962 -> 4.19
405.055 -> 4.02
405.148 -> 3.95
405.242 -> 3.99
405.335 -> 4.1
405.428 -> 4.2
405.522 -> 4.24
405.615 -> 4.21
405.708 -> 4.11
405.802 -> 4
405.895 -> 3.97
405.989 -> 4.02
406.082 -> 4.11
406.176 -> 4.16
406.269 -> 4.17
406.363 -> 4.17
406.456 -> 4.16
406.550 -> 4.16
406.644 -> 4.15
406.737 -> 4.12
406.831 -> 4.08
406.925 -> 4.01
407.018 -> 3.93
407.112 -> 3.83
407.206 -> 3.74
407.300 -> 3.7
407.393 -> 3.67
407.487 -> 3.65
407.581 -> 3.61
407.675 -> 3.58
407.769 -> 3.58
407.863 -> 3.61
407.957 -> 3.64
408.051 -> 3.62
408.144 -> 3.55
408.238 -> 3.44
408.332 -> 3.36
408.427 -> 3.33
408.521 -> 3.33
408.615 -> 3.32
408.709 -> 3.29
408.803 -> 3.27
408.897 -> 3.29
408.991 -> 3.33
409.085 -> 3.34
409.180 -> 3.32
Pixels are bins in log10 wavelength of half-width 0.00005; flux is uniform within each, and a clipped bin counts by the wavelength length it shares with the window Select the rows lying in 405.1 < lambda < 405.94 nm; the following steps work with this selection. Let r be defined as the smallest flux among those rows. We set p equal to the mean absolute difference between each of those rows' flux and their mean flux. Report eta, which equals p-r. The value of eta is -3.9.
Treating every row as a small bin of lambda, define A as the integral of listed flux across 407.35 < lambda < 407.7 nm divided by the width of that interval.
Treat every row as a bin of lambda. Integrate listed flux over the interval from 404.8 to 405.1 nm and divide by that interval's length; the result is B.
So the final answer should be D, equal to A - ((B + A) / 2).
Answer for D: -0.29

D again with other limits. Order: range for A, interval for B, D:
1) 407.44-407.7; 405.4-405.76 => -0.29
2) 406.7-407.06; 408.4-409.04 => 0.36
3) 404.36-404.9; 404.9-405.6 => 0.16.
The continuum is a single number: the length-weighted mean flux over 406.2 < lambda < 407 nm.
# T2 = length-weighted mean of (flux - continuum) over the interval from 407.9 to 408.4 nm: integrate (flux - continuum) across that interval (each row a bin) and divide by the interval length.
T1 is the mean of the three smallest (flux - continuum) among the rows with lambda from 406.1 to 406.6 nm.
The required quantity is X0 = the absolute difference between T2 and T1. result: 0.64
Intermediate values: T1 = 0.0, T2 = -0.6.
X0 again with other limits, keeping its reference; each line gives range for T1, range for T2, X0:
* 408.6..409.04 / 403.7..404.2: 1.24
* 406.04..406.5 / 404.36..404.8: 0.29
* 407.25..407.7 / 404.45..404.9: 0.81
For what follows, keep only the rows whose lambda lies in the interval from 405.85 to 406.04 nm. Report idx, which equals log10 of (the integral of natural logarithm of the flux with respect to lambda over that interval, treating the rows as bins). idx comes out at -0.58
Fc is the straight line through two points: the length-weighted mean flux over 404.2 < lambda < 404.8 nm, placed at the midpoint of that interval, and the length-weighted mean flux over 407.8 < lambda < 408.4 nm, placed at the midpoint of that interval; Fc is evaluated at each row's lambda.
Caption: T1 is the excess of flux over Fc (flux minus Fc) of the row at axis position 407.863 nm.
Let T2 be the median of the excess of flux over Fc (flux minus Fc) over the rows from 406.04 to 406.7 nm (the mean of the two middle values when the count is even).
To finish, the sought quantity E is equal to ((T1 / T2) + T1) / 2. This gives 0.1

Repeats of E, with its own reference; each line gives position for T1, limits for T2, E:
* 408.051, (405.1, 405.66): -0.5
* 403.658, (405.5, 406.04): 1.0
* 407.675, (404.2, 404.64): 1.3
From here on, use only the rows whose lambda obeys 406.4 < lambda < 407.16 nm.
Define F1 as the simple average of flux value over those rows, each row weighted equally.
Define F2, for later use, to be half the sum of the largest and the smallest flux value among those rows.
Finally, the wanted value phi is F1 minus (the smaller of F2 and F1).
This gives 0.060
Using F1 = 4.1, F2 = 4.0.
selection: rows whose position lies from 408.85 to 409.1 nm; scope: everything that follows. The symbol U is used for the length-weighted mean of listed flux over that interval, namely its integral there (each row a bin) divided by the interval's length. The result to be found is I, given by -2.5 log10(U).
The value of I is -1.30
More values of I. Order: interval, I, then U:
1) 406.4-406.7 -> -1.55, 4.2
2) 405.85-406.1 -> -1.51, 4.0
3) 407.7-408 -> -1.39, 3.6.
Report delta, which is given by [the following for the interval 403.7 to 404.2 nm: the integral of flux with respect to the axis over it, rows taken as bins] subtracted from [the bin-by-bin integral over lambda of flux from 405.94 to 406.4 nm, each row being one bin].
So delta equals -0.37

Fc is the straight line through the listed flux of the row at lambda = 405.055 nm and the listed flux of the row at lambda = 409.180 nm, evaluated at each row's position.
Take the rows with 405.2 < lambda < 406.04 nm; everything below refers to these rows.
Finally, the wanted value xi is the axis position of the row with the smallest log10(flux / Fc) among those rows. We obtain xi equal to 405.242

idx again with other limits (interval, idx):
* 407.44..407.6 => -0.69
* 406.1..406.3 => -0.55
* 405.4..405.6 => -0.54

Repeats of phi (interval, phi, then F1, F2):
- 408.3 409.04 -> 0.000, 3.3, 3.3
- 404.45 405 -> 0.065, 4.4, 4.3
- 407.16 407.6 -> 0.000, 3.7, 3.7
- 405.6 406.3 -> 0.004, 4.1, 4.1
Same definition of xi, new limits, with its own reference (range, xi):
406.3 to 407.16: 407.112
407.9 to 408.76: 408.427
